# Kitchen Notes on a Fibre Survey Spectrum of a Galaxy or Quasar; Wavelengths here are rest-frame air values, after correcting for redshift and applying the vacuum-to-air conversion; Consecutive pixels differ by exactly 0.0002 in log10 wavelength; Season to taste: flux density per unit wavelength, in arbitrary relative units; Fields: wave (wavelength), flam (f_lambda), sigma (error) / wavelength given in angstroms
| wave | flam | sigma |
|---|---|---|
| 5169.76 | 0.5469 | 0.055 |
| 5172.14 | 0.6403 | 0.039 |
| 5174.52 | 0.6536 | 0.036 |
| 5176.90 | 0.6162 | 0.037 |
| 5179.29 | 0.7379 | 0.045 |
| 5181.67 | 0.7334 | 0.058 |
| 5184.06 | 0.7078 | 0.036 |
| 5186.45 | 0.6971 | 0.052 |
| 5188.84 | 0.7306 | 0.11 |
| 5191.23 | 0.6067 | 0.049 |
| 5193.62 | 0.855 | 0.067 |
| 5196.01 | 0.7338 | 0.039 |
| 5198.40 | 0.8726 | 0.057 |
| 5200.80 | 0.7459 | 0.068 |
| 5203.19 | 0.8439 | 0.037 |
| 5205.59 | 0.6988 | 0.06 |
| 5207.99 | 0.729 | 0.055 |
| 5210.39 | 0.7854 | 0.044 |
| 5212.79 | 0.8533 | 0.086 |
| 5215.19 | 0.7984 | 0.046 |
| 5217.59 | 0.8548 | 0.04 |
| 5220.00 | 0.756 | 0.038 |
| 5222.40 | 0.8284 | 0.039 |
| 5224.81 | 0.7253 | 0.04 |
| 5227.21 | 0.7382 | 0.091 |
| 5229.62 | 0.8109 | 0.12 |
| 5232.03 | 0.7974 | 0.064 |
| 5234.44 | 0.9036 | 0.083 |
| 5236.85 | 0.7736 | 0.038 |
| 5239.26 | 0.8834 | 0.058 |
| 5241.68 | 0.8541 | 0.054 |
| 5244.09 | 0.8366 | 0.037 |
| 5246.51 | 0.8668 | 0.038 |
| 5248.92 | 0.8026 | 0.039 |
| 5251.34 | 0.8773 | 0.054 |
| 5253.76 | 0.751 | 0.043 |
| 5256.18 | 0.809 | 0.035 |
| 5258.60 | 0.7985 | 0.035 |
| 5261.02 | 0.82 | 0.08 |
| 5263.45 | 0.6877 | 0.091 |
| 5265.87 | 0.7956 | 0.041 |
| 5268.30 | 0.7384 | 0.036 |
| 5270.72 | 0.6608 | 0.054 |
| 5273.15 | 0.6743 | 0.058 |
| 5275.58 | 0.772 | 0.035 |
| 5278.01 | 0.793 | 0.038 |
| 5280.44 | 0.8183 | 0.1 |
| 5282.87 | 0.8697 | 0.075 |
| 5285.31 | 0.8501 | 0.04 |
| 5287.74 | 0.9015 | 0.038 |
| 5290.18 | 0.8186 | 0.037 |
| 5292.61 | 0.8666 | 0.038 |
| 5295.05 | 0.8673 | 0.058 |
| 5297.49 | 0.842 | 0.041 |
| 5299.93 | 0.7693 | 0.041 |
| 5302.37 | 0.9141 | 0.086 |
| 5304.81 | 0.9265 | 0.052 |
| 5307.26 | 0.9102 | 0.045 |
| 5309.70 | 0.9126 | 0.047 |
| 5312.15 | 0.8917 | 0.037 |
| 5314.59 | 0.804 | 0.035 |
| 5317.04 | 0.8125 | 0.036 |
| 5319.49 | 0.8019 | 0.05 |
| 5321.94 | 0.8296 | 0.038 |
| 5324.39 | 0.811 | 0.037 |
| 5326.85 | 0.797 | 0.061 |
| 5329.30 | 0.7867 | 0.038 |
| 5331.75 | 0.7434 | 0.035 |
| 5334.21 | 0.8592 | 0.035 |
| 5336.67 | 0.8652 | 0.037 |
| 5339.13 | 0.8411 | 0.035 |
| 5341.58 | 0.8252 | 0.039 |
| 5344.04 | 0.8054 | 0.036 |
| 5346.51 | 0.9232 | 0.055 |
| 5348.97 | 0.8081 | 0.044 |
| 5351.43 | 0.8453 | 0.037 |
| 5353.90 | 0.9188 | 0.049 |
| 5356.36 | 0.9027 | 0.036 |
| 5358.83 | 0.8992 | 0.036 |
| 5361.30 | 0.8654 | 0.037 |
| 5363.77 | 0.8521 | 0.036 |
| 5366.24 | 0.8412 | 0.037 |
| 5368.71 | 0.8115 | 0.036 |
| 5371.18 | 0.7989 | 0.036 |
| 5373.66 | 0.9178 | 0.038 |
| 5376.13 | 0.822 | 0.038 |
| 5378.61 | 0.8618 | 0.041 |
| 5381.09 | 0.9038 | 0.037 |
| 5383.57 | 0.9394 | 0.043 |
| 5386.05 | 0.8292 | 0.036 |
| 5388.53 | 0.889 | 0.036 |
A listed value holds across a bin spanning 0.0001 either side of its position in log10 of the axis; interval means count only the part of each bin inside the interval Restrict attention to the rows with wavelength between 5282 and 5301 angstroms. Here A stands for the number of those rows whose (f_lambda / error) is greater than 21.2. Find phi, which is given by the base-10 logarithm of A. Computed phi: 0.60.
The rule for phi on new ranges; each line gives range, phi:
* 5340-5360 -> 0.60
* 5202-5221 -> 0.30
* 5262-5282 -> 0.00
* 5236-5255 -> 0.30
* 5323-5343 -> 0.70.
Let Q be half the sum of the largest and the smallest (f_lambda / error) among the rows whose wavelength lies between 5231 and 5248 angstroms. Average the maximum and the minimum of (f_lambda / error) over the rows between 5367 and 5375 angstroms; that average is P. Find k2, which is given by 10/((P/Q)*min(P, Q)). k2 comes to 0.4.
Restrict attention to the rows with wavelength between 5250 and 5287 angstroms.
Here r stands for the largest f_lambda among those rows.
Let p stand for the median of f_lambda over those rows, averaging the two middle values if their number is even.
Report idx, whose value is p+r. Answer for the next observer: 1.67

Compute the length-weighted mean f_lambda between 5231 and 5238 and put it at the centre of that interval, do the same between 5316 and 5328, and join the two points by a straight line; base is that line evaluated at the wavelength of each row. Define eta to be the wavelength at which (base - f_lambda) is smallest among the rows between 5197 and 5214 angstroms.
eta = 5198.40 angstroms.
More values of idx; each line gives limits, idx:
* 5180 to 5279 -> 1.70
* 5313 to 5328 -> 1.64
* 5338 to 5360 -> 1.77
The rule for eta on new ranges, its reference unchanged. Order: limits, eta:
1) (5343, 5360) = 5346.51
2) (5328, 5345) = 5336.67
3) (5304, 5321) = 5304.81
